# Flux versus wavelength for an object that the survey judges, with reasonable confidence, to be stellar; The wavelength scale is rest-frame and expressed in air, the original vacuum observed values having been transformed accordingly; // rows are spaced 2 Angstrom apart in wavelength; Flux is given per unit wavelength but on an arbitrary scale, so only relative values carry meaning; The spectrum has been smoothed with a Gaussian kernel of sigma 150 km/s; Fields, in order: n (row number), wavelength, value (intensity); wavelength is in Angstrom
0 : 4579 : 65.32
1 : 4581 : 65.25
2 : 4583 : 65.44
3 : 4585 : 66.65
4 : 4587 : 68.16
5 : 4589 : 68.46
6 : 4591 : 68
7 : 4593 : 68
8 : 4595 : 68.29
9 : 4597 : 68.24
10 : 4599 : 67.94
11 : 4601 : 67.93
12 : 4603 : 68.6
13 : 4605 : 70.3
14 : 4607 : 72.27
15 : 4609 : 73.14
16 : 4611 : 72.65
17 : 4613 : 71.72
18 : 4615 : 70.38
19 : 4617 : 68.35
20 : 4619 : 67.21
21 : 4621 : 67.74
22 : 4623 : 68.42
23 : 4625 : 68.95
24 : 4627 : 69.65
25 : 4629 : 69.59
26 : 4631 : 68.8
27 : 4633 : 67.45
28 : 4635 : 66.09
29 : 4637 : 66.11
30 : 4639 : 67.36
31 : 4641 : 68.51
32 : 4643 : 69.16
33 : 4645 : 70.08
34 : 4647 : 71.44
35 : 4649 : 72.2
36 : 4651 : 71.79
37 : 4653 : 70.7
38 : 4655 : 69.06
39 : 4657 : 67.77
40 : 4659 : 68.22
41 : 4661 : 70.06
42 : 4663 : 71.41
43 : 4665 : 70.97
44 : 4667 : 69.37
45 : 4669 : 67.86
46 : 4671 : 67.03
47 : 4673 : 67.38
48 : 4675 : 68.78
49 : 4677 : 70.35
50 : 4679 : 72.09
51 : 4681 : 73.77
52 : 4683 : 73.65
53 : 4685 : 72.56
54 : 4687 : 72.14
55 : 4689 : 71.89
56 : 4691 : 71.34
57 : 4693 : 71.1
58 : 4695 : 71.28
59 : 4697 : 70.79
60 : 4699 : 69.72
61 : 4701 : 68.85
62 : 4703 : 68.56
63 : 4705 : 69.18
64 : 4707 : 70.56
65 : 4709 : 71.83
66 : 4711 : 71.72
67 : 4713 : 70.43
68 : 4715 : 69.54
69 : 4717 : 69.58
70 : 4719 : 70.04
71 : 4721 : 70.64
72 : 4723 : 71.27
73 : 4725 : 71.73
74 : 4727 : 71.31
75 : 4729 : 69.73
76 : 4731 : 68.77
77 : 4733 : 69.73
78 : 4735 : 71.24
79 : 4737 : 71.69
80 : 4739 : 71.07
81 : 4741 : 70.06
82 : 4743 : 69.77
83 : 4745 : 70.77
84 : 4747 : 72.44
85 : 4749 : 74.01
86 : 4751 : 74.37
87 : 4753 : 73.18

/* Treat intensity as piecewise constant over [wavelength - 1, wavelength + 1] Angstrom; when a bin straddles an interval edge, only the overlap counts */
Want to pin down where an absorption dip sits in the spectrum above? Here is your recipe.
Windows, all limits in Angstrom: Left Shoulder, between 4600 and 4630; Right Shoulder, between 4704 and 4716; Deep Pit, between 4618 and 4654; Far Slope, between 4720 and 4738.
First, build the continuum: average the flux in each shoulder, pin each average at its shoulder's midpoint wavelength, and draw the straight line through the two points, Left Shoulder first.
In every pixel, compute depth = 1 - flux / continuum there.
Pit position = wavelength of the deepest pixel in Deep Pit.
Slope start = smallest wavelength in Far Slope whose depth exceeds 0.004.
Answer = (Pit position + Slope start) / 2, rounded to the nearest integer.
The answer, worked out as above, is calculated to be 4682 Angstrom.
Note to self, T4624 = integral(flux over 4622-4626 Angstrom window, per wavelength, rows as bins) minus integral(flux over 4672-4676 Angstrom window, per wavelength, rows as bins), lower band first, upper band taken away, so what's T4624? 2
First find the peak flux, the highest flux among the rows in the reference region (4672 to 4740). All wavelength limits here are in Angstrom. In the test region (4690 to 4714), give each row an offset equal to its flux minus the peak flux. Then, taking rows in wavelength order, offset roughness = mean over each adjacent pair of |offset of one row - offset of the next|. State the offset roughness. 0.71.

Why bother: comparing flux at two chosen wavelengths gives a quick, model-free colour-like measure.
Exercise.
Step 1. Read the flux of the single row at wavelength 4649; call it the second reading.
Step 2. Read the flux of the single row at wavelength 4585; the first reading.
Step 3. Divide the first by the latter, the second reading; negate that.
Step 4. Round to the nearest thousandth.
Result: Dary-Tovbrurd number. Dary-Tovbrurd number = -0.923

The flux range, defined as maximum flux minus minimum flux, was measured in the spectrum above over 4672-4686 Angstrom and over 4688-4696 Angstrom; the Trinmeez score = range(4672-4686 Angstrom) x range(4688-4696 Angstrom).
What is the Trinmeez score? 5.0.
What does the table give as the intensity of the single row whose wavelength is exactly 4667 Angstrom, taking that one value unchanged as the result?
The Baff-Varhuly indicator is 69.37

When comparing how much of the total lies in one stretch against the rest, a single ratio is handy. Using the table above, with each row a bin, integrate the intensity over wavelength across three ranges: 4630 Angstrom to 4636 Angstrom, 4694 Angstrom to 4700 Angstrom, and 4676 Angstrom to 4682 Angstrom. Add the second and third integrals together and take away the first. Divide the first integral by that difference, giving 0.90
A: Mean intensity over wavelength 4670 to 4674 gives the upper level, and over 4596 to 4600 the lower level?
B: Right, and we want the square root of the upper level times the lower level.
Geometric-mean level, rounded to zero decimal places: 68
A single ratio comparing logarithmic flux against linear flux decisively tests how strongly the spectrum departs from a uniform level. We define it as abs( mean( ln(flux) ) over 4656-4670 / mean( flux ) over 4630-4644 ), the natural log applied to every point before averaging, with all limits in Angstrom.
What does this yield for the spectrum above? 0.0627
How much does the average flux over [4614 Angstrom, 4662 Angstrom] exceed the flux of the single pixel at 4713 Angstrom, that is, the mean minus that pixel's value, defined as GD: -1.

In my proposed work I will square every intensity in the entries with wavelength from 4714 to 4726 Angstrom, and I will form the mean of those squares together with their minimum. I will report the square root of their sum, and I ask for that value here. 99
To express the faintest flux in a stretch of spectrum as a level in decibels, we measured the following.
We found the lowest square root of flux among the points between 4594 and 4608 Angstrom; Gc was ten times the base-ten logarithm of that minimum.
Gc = 9.16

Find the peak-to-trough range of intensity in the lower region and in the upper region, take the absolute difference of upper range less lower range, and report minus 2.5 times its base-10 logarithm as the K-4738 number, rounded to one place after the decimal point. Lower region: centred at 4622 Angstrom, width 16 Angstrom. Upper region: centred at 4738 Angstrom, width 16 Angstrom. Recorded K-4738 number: 1.5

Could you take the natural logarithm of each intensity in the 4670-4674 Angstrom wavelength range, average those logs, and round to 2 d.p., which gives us 4.21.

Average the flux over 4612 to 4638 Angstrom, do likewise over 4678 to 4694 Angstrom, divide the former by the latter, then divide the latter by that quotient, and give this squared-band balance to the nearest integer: 76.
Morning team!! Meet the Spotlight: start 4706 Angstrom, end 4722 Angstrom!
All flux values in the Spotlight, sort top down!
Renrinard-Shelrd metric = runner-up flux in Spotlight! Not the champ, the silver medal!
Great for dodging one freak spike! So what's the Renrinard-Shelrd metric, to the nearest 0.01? 71.72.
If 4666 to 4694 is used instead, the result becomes 73.65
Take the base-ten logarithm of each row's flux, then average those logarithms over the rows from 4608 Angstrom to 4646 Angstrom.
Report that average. 1.84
